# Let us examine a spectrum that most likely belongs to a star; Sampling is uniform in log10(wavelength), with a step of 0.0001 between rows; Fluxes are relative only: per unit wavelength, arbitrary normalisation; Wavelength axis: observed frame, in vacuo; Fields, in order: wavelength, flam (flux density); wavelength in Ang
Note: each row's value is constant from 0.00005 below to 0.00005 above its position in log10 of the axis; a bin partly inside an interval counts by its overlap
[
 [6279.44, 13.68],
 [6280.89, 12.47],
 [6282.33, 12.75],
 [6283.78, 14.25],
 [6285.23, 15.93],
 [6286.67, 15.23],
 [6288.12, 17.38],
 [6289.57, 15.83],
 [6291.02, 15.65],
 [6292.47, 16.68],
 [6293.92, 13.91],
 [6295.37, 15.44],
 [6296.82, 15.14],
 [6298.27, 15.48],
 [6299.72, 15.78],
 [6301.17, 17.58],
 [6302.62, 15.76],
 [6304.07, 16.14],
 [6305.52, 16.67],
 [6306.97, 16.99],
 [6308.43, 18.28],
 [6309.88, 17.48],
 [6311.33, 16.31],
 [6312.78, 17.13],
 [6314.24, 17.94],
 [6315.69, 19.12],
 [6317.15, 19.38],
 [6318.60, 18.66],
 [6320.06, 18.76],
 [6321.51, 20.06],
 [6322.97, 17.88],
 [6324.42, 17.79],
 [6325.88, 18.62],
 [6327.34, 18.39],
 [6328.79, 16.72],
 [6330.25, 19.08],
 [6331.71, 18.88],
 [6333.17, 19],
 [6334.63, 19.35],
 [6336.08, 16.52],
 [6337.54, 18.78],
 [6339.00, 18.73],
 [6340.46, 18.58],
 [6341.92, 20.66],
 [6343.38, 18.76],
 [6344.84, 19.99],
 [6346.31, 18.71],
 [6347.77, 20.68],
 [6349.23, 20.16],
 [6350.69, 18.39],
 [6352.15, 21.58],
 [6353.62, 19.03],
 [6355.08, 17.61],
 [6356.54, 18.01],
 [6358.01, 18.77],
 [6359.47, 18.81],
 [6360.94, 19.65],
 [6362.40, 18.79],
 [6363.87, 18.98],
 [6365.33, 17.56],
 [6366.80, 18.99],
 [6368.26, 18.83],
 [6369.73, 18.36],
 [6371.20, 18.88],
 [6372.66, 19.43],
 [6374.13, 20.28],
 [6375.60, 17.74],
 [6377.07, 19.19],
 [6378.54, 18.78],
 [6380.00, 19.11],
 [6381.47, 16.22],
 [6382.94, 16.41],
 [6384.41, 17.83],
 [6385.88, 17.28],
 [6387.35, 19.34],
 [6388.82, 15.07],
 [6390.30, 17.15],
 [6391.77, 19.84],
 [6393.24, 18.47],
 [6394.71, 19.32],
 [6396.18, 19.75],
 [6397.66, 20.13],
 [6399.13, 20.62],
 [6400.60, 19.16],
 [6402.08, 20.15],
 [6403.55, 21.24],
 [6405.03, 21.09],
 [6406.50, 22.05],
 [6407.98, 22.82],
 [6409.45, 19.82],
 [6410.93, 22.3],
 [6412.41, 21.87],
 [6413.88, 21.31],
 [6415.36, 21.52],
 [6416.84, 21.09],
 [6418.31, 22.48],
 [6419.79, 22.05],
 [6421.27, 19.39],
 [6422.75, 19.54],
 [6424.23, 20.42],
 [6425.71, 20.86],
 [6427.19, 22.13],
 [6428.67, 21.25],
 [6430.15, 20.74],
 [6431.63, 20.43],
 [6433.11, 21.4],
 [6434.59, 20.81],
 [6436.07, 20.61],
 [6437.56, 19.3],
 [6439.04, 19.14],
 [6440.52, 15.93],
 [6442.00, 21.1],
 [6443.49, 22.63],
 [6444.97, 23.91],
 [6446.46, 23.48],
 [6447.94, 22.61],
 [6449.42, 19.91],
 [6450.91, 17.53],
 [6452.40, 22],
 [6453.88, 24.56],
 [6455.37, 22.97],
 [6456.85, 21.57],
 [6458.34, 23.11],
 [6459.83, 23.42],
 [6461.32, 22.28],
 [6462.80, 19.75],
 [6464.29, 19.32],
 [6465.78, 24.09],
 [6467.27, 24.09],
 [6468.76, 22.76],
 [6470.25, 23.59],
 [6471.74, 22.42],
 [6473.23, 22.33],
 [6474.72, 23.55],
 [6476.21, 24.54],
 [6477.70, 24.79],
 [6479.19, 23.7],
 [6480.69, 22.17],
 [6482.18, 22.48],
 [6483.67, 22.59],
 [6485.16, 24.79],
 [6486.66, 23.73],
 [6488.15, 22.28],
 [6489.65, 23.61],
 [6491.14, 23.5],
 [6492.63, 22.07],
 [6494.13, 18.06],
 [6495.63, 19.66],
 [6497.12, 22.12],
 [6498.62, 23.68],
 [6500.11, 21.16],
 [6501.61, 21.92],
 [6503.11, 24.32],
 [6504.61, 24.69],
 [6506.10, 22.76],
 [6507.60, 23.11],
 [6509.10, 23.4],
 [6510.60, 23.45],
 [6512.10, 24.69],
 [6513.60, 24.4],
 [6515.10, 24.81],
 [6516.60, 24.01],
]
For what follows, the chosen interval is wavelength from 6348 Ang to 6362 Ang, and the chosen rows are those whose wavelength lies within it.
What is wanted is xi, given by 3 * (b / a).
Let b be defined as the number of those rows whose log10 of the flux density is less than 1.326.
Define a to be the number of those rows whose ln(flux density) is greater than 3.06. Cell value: 24.0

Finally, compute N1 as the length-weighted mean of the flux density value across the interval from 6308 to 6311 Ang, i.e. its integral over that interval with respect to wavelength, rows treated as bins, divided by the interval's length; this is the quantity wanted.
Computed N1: 17.7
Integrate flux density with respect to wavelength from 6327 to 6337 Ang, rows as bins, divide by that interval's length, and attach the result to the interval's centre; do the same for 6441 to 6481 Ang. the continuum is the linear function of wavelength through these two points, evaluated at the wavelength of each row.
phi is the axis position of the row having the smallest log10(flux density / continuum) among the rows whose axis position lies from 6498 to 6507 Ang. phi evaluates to 6500.11 Ang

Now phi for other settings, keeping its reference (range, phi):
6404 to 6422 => 6421.27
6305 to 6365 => 6336.08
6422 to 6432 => 6422.75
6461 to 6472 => 6464.29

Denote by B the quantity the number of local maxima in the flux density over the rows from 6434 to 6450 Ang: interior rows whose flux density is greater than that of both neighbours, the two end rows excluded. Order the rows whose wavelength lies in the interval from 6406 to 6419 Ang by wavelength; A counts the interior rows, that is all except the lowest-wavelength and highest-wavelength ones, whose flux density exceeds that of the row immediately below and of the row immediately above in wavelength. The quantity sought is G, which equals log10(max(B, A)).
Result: 0.48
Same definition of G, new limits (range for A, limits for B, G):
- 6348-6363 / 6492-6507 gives 0.30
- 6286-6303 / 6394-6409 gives 0.60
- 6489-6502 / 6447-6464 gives 0.30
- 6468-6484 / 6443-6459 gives 0.30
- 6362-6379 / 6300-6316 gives 0.60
